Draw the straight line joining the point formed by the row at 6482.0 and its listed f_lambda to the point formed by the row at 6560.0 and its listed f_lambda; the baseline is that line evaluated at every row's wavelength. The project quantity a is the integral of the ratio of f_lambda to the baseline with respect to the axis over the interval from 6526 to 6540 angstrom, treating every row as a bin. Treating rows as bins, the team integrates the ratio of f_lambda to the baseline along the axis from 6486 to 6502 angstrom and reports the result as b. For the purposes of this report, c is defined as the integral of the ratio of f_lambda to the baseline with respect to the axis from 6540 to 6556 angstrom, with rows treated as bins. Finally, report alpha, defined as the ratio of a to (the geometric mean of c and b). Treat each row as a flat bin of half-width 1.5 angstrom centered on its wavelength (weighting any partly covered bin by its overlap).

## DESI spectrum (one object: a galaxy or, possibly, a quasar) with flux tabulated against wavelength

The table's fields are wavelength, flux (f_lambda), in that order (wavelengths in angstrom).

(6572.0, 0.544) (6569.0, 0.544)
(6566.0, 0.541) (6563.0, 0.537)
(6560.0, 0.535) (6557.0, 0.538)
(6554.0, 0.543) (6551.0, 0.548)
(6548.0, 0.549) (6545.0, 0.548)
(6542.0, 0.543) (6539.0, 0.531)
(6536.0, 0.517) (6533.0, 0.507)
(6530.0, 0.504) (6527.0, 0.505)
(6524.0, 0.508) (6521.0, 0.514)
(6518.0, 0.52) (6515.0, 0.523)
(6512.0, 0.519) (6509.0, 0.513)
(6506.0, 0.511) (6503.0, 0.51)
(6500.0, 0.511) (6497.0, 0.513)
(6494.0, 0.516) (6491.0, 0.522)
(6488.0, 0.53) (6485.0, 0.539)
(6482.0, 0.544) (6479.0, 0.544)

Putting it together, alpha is 0.85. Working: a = 13.3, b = 15.3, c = 16.3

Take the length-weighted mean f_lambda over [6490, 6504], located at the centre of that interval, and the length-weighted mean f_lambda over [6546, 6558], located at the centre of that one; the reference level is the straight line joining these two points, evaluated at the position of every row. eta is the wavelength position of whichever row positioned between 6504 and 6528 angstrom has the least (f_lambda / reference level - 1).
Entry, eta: 6527.0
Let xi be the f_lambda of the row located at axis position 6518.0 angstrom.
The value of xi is 0.52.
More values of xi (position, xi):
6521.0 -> 0.514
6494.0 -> 0.516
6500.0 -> 0.511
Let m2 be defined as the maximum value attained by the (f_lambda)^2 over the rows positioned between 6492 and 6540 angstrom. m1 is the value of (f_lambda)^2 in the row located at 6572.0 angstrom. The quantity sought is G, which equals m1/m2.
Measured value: 1.05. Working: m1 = 0.296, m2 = 0.282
